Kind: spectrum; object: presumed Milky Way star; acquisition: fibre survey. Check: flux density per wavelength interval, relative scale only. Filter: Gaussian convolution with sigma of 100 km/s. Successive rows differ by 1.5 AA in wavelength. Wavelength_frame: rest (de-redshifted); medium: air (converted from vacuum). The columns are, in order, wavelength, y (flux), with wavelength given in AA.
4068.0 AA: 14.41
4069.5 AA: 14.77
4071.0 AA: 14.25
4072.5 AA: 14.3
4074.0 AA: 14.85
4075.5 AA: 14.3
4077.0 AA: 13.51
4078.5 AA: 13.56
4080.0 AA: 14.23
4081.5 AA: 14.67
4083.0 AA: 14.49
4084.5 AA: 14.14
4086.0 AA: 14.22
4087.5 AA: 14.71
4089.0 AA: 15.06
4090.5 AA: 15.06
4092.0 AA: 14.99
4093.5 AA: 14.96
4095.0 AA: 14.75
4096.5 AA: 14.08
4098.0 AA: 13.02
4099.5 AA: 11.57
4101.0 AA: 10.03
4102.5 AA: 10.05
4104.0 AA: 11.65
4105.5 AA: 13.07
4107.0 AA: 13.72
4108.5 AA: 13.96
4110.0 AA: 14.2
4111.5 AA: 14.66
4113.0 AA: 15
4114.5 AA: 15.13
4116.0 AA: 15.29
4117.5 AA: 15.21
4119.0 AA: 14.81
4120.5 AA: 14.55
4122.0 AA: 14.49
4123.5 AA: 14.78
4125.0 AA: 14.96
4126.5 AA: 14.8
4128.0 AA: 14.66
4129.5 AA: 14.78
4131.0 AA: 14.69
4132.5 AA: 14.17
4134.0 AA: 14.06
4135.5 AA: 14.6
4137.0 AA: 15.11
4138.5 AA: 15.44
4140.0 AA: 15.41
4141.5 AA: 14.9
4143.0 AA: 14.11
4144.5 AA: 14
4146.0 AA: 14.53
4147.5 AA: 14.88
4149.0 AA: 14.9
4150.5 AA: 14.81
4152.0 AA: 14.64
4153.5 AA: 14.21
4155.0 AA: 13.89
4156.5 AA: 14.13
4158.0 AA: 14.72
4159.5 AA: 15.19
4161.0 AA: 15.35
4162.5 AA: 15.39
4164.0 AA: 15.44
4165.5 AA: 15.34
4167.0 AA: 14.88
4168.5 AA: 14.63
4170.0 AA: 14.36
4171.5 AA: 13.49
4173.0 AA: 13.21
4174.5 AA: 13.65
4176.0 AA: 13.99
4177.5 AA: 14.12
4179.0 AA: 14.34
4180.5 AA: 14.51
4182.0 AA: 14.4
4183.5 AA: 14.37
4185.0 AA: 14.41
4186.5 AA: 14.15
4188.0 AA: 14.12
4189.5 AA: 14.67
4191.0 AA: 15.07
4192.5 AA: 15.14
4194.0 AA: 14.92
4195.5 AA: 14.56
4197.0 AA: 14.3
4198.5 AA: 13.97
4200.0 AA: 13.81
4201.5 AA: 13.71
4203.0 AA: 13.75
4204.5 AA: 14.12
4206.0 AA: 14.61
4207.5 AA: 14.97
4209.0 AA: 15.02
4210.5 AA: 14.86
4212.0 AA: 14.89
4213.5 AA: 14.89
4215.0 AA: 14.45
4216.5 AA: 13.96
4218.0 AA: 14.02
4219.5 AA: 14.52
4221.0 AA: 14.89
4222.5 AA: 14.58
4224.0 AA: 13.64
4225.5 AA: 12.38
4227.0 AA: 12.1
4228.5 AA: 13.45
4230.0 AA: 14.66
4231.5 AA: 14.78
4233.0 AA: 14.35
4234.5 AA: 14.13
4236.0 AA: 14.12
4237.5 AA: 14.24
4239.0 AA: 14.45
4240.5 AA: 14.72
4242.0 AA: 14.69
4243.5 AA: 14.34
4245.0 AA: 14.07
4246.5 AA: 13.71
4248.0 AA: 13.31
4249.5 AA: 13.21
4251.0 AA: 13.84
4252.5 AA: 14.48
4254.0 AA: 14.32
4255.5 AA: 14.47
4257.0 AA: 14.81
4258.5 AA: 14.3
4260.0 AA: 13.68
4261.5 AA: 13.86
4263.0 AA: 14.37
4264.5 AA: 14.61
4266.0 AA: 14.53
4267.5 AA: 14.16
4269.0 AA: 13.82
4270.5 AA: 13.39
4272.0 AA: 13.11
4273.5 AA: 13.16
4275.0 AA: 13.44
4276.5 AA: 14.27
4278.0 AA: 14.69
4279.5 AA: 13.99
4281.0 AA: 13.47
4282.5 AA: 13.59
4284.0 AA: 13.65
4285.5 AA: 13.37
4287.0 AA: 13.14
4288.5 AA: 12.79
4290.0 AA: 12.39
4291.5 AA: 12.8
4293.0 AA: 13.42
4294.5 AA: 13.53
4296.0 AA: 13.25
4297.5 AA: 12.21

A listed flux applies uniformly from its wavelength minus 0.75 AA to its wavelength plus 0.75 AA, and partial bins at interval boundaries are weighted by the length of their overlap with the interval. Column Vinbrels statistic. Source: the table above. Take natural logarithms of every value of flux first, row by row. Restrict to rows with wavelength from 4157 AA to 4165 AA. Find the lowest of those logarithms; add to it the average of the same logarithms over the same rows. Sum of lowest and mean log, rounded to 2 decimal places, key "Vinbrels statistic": 5.41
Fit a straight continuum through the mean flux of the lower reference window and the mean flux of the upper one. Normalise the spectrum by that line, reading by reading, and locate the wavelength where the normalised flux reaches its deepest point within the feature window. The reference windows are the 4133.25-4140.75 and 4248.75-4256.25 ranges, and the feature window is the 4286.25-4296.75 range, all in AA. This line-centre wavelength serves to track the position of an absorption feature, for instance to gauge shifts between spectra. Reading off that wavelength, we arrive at 4290.0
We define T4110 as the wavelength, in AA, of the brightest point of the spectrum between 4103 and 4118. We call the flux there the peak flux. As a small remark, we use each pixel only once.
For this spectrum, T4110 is 4116.0 AA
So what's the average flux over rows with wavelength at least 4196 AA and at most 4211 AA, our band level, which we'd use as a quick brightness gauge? 14.3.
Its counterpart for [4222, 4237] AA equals 13.8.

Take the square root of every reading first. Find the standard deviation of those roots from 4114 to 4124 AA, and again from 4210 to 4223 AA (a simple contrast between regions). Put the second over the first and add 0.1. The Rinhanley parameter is 1.3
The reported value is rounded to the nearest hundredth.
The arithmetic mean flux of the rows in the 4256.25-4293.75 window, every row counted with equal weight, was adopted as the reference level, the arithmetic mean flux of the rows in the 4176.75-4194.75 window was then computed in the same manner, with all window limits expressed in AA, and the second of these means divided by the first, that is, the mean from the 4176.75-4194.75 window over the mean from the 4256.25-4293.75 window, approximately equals 1.06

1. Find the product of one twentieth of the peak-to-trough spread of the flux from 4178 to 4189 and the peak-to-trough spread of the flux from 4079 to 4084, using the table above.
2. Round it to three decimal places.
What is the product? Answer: 0.009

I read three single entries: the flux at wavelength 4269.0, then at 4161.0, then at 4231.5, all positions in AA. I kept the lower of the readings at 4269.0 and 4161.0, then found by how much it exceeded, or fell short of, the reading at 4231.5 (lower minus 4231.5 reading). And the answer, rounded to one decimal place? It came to -1.0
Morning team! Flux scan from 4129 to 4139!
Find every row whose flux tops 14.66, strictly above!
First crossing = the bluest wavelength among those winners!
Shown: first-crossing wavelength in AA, 4129.5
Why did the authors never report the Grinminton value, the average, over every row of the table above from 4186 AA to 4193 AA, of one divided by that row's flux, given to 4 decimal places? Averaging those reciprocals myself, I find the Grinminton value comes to 0.0684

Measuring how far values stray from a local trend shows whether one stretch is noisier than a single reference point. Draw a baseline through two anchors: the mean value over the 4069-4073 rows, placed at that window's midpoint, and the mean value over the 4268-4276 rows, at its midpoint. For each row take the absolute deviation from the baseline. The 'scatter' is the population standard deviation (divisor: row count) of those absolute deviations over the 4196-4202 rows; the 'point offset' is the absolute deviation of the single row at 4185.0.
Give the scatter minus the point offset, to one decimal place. -0.4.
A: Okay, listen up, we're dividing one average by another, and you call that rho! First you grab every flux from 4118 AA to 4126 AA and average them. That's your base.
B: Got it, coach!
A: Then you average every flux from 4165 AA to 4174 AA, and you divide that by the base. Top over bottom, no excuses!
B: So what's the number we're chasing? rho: 0.97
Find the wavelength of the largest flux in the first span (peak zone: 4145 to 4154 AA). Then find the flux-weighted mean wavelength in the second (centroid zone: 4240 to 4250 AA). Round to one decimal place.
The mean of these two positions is 4196.9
